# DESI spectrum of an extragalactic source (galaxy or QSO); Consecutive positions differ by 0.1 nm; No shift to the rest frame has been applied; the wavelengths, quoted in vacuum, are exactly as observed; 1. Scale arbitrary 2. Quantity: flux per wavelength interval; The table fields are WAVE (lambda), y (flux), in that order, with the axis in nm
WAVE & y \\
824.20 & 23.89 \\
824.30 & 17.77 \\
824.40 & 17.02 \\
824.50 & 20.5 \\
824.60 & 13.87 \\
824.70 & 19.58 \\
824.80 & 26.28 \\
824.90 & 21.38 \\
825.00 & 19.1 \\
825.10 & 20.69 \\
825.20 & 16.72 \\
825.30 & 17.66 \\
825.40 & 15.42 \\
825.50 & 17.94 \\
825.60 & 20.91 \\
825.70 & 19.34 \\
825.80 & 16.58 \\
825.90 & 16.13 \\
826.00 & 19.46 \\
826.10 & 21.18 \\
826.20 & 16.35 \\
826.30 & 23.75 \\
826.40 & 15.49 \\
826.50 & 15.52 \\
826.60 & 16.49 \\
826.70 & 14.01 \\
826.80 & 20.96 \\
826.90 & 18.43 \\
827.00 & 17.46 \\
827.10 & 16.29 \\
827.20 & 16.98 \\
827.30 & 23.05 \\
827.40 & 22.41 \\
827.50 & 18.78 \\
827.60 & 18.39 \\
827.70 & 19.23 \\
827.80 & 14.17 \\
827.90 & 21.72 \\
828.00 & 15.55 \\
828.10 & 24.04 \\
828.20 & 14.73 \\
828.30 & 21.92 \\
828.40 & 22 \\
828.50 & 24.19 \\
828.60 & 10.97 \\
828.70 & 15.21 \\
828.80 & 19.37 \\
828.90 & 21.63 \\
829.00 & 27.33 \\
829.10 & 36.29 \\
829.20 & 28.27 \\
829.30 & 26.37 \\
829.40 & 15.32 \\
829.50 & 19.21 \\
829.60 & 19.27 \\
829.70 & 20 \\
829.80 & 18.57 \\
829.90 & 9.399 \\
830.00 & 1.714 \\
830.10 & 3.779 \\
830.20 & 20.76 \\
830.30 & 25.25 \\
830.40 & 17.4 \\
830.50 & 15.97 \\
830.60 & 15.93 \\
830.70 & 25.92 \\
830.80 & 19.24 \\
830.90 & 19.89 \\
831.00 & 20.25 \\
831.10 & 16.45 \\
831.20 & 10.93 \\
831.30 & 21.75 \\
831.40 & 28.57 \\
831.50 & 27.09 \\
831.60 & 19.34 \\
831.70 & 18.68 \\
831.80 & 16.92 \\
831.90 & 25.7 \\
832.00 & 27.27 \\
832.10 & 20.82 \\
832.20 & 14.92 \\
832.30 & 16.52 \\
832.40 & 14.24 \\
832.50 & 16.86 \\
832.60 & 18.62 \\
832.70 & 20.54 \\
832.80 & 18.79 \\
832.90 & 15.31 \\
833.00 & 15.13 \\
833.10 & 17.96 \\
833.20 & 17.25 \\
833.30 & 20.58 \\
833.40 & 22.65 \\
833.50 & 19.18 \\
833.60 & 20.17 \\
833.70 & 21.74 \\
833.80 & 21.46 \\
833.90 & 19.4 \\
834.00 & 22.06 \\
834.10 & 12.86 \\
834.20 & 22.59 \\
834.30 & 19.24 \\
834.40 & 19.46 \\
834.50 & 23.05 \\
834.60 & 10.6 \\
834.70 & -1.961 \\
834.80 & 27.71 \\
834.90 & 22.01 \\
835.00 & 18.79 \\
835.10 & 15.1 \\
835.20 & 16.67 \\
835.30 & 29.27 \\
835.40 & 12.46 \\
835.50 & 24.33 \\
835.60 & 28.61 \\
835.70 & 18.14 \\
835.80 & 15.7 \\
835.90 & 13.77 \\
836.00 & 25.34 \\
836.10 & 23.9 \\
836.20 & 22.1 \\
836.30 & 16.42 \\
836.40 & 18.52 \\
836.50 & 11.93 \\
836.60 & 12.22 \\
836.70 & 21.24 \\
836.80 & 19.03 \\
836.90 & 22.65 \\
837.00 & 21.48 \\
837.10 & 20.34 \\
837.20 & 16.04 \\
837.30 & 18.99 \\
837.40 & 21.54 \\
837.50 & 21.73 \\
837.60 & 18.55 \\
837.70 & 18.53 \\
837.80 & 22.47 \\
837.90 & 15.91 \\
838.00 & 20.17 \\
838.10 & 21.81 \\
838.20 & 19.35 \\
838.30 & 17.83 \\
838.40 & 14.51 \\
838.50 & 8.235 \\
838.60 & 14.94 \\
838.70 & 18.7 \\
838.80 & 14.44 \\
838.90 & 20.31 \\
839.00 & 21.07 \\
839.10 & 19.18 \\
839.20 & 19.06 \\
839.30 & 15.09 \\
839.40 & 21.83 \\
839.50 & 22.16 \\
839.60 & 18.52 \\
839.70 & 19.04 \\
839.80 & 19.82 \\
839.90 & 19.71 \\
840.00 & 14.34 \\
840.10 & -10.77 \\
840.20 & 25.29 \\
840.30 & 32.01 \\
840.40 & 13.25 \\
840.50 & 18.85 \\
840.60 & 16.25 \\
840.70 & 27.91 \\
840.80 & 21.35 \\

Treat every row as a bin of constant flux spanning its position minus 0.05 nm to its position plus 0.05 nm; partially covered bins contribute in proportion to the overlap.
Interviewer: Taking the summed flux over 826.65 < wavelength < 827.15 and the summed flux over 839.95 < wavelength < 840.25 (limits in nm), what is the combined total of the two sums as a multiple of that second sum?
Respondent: 4.0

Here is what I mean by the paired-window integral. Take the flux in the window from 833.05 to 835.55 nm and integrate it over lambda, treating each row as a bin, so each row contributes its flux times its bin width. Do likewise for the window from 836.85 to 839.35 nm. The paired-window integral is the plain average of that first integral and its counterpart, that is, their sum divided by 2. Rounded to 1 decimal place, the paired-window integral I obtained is 46.9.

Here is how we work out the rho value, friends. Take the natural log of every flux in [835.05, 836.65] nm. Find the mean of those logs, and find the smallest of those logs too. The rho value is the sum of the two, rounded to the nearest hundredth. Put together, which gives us 5.38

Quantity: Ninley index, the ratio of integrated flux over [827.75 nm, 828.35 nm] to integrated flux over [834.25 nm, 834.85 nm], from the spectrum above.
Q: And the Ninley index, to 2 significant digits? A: 1.1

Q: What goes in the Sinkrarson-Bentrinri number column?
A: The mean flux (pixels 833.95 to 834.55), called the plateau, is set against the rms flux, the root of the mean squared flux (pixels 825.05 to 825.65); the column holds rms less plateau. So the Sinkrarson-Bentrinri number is -1.5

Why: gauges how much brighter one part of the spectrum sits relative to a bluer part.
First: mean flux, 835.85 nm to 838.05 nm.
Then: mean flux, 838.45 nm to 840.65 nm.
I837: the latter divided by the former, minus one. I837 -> -0.10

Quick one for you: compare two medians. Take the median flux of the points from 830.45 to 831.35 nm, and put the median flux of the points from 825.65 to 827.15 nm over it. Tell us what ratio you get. 0.86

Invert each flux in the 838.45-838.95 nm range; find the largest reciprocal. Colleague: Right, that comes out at 0.12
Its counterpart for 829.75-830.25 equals 0.58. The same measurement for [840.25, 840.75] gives 0.08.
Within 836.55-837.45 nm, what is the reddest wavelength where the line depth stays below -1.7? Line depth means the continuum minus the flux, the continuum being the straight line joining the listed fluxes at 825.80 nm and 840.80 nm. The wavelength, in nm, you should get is 836.90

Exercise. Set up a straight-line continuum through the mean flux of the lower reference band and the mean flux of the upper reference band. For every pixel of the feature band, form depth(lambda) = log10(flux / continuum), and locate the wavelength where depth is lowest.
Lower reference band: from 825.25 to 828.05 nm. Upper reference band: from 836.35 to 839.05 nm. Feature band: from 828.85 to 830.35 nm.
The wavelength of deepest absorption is 830.00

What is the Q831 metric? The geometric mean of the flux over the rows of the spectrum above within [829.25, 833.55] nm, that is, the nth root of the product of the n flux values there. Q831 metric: 17.1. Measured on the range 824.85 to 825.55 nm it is 18.3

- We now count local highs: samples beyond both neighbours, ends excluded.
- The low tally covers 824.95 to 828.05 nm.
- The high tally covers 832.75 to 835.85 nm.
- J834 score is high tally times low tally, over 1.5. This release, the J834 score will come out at 60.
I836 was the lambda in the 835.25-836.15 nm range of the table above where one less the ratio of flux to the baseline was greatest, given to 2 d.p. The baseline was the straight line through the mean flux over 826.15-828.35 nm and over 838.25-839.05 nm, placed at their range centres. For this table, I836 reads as 835.40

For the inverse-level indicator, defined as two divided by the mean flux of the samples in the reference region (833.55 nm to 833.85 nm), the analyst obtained 0.095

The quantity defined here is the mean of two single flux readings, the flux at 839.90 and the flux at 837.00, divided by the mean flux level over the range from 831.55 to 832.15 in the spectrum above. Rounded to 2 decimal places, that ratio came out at 0.96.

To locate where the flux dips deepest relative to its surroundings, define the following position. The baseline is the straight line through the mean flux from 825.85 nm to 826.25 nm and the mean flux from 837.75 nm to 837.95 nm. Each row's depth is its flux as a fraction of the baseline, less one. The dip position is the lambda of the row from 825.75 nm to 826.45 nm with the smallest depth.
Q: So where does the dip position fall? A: 826.40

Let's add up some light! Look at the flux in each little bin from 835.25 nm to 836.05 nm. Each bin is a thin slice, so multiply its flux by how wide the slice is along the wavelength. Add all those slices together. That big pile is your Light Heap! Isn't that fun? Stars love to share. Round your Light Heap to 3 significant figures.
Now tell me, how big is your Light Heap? 16.8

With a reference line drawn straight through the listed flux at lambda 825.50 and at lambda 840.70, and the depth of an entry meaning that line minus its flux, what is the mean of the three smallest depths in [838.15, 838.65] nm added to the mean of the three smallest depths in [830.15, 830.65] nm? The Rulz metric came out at 9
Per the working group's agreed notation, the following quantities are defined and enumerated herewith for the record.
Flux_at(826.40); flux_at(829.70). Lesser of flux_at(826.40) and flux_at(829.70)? 15.5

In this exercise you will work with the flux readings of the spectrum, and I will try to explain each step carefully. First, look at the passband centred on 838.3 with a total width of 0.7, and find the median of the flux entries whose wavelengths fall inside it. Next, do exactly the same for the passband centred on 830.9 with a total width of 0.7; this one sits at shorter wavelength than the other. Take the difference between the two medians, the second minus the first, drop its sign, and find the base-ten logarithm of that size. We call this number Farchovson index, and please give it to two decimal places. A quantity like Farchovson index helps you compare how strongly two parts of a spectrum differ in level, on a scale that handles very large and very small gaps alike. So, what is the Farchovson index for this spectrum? 0.15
